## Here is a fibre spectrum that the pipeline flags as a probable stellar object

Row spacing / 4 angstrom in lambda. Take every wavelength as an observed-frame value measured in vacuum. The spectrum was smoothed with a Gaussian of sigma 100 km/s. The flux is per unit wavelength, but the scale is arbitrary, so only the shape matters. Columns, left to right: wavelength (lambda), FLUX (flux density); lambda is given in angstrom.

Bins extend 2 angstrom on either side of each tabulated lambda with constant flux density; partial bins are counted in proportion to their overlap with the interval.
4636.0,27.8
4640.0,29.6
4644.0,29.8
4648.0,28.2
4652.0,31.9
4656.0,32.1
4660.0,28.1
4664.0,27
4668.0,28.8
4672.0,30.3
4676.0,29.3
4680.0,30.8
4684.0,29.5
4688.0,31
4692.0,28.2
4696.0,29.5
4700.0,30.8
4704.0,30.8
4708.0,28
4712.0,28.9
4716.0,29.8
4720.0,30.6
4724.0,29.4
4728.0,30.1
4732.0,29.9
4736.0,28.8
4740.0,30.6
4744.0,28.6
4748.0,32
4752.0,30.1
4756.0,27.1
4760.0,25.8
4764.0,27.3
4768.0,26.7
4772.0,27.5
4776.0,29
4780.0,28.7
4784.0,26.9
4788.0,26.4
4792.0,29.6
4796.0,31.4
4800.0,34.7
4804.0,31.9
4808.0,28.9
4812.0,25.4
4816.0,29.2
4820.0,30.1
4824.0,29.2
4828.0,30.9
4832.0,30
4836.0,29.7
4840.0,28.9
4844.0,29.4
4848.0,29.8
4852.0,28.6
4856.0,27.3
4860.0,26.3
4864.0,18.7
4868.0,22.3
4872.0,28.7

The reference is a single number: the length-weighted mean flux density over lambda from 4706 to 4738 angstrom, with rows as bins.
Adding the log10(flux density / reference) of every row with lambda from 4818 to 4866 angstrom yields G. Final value -0.255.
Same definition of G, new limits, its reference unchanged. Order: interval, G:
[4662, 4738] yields 0.027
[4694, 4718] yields 0.016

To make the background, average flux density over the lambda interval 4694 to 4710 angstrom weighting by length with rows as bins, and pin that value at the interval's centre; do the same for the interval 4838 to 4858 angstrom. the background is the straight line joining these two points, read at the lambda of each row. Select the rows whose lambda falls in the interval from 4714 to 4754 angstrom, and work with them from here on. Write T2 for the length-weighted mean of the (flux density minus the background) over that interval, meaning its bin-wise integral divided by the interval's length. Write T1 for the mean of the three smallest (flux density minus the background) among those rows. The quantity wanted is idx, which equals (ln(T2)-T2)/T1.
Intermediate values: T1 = -0.6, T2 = 0.4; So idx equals 2.0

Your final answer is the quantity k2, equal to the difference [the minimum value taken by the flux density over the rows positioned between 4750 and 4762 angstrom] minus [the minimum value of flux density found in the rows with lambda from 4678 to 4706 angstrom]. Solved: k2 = -2.4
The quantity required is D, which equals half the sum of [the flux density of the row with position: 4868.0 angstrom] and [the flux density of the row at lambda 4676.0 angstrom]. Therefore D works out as 25.8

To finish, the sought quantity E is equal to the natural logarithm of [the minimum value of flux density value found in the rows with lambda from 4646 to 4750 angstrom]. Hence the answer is 3.30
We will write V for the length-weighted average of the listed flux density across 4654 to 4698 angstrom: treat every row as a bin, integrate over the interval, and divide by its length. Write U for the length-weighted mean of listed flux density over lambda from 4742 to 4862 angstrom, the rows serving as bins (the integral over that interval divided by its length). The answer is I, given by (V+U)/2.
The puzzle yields 29.21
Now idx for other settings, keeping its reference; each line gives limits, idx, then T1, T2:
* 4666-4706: 3.5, -1.2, 0.0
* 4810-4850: 1.2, -1.1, 0.3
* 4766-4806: 1.1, -2.6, 0.1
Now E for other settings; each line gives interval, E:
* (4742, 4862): 3.23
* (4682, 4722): 3.33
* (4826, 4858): 3.31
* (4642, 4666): 3.30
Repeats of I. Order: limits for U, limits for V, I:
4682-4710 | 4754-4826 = 29.17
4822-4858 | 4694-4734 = 29.55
